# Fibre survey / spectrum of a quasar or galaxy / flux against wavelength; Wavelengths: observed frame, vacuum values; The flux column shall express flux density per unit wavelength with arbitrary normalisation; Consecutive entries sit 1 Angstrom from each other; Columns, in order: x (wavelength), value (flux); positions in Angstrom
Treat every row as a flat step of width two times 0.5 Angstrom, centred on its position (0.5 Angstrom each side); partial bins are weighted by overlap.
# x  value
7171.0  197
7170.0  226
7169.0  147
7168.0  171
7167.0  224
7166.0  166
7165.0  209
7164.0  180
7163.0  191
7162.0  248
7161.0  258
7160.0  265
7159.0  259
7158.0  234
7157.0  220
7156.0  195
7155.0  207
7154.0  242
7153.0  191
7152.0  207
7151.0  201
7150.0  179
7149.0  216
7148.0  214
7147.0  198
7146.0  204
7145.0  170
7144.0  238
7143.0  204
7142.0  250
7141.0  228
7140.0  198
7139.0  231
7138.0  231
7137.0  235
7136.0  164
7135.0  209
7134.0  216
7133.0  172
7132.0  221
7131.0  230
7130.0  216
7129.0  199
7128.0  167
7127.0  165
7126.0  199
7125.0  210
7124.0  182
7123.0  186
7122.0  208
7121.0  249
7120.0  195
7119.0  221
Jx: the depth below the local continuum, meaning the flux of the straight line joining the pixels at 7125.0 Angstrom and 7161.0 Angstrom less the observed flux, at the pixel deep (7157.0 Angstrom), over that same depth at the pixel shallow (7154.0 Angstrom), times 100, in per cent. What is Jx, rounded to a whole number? 490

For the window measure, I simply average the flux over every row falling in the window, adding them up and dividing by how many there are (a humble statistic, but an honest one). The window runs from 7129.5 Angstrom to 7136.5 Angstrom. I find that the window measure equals 204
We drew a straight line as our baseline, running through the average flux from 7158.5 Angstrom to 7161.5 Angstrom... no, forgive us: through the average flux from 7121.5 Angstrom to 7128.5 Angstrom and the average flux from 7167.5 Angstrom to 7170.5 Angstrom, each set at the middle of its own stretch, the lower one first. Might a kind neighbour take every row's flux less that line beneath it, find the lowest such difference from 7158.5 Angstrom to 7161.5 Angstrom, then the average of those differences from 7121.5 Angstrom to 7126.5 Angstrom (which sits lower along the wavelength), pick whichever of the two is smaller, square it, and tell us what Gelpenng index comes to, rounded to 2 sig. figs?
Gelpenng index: 76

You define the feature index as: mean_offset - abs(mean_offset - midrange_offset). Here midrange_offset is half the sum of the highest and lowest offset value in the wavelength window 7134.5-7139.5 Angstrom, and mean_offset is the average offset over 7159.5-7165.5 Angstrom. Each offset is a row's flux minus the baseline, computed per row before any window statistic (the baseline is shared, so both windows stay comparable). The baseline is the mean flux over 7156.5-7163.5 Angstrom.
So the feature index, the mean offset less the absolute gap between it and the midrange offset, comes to -39.8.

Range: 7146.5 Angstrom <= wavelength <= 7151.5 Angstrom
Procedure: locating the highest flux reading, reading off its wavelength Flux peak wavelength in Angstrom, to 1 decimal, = 7149.0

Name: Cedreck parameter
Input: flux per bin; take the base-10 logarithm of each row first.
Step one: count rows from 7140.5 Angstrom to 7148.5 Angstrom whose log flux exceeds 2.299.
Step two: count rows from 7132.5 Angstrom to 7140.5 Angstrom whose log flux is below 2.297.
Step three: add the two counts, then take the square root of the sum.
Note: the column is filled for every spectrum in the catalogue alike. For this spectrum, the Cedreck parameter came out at 3.0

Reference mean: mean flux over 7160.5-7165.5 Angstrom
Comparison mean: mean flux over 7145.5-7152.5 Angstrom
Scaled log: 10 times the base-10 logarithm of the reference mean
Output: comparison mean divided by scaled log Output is 8.67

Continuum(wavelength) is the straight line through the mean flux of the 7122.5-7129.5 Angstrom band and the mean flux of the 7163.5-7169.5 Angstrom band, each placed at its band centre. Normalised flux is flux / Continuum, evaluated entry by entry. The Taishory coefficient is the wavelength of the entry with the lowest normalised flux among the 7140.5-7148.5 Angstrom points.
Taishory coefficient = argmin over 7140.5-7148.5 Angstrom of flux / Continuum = 7145.0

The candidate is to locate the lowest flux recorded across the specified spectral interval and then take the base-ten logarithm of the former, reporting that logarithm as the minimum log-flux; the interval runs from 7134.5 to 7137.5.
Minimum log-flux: 2.21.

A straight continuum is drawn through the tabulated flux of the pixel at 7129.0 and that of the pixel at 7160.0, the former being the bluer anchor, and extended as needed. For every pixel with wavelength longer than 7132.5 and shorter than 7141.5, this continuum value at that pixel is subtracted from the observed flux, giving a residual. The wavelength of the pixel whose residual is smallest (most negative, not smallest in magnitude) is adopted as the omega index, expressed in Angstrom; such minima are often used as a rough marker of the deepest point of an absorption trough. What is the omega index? 7136.0 Angstrom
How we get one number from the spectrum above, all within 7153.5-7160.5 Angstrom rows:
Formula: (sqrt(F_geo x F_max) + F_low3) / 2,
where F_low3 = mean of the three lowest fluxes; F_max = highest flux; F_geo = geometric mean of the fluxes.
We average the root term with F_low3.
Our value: 227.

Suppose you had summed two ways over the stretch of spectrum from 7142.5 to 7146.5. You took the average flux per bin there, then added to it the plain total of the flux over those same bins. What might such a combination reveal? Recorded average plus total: 1020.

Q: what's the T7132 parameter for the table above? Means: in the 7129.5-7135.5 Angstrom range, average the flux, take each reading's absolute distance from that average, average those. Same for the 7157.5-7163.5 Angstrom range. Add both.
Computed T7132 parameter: 33.4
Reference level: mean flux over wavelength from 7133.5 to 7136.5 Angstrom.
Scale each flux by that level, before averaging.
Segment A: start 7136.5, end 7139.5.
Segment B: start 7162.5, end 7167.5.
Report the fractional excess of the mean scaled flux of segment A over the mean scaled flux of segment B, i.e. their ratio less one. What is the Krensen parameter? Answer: 0.20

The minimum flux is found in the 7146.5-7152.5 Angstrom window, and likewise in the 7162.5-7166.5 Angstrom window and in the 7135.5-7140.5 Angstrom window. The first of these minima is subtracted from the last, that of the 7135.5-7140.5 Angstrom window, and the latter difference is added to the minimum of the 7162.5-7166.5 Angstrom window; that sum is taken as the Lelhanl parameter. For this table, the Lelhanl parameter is 151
